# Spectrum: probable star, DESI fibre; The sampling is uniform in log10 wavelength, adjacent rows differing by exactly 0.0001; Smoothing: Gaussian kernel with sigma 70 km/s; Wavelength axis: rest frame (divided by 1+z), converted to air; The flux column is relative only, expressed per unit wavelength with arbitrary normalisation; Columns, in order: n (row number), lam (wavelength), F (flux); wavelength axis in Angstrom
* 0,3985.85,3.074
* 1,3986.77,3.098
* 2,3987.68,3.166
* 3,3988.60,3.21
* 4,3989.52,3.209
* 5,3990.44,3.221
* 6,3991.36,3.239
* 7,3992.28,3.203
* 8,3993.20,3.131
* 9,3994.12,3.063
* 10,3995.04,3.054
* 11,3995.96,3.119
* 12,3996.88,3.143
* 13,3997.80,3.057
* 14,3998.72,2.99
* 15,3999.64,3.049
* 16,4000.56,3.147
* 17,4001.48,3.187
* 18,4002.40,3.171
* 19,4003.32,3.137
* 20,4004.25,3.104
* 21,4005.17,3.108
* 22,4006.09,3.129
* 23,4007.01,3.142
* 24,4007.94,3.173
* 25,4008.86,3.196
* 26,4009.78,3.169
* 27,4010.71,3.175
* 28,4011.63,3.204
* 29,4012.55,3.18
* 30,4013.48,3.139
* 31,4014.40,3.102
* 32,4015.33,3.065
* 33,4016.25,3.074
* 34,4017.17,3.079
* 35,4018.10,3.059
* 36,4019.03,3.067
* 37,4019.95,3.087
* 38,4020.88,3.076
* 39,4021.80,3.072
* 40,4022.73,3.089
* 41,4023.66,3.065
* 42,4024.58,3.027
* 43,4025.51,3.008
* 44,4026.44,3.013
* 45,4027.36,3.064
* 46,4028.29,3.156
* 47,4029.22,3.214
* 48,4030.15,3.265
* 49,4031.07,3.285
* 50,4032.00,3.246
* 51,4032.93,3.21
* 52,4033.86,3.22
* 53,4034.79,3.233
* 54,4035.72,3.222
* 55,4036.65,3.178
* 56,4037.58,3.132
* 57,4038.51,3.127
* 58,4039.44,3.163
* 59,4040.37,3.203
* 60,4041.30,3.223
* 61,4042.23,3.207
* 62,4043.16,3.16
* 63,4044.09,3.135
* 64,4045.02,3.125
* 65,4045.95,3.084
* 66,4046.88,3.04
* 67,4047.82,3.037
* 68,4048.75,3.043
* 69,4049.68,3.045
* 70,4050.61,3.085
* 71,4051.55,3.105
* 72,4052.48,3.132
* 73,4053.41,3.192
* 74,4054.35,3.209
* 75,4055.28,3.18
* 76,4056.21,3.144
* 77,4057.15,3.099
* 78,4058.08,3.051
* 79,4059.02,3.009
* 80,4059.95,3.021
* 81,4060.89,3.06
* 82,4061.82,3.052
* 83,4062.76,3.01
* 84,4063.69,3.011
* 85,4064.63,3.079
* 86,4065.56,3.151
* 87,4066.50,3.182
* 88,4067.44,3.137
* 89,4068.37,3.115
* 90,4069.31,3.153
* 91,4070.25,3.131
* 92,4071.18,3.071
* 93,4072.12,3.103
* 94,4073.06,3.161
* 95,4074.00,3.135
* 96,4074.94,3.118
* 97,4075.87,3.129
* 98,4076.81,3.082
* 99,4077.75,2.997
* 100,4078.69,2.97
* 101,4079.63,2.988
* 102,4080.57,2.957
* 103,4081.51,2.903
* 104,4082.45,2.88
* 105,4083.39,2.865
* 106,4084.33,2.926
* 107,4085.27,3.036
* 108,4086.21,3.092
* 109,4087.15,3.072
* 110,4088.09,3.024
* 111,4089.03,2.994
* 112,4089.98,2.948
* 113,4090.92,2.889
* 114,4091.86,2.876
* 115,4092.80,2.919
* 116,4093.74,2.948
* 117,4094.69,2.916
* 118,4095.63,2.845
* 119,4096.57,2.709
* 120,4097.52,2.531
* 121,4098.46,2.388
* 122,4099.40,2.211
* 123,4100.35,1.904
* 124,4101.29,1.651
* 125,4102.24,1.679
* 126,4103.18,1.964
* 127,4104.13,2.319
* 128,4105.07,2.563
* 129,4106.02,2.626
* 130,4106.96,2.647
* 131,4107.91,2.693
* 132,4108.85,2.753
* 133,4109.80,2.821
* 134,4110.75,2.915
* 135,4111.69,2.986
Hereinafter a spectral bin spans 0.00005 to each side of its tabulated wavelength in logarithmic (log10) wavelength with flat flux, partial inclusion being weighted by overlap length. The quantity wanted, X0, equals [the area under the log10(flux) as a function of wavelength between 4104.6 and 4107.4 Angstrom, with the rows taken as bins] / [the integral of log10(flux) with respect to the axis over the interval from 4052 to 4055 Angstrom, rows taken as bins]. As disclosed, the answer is 0.775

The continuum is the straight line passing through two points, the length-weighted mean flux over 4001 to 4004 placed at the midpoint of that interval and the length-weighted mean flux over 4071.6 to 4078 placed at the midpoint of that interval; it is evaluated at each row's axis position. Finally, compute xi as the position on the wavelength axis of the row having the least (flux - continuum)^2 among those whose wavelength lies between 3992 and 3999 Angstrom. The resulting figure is 3996.88 Angstrom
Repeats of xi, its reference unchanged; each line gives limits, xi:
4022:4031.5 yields 4028.29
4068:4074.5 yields 4072.12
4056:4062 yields 4057.15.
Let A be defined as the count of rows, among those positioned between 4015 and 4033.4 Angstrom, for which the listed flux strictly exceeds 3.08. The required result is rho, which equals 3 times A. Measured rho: 24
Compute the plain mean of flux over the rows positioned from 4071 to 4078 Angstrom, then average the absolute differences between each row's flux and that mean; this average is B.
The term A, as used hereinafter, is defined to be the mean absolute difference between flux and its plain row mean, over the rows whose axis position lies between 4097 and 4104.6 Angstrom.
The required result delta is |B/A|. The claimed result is 0.13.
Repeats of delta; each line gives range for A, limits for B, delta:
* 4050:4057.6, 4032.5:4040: 0.94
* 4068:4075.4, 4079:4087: 2.88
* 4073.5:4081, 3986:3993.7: 0.58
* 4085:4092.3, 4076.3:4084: 0.83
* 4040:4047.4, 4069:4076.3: 0.41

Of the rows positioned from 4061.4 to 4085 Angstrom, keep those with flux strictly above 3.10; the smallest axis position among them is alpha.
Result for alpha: 4065.56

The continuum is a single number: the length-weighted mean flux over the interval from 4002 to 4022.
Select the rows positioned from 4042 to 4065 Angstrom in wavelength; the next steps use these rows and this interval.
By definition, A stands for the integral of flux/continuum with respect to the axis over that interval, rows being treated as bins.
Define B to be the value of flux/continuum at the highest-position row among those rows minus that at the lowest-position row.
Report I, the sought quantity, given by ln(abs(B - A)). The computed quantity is 3.13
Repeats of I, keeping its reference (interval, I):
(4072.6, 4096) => 3.11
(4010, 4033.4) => 3.15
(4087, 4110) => 2.95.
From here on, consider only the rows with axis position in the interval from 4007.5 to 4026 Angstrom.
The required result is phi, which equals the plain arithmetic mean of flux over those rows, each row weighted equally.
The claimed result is 3.11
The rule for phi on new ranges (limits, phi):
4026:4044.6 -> 3.18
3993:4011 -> 3.12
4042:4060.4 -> 3.11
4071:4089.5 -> 3.03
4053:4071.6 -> 3.10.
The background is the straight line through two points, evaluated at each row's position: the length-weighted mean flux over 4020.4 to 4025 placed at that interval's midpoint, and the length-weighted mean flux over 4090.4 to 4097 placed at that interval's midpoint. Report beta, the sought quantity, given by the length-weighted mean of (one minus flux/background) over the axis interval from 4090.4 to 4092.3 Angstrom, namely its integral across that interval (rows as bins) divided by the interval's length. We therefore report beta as 0.000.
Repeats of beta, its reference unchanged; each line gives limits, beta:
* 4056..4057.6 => -0.048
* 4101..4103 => 0.401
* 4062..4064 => -0.019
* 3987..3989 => -0.006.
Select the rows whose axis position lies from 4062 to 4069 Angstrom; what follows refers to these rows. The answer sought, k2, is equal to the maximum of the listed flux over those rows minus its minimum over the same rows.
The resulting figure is 0.17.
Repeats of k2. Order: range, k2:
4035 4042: 0.10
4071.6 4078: 0.16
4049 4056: 0.16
